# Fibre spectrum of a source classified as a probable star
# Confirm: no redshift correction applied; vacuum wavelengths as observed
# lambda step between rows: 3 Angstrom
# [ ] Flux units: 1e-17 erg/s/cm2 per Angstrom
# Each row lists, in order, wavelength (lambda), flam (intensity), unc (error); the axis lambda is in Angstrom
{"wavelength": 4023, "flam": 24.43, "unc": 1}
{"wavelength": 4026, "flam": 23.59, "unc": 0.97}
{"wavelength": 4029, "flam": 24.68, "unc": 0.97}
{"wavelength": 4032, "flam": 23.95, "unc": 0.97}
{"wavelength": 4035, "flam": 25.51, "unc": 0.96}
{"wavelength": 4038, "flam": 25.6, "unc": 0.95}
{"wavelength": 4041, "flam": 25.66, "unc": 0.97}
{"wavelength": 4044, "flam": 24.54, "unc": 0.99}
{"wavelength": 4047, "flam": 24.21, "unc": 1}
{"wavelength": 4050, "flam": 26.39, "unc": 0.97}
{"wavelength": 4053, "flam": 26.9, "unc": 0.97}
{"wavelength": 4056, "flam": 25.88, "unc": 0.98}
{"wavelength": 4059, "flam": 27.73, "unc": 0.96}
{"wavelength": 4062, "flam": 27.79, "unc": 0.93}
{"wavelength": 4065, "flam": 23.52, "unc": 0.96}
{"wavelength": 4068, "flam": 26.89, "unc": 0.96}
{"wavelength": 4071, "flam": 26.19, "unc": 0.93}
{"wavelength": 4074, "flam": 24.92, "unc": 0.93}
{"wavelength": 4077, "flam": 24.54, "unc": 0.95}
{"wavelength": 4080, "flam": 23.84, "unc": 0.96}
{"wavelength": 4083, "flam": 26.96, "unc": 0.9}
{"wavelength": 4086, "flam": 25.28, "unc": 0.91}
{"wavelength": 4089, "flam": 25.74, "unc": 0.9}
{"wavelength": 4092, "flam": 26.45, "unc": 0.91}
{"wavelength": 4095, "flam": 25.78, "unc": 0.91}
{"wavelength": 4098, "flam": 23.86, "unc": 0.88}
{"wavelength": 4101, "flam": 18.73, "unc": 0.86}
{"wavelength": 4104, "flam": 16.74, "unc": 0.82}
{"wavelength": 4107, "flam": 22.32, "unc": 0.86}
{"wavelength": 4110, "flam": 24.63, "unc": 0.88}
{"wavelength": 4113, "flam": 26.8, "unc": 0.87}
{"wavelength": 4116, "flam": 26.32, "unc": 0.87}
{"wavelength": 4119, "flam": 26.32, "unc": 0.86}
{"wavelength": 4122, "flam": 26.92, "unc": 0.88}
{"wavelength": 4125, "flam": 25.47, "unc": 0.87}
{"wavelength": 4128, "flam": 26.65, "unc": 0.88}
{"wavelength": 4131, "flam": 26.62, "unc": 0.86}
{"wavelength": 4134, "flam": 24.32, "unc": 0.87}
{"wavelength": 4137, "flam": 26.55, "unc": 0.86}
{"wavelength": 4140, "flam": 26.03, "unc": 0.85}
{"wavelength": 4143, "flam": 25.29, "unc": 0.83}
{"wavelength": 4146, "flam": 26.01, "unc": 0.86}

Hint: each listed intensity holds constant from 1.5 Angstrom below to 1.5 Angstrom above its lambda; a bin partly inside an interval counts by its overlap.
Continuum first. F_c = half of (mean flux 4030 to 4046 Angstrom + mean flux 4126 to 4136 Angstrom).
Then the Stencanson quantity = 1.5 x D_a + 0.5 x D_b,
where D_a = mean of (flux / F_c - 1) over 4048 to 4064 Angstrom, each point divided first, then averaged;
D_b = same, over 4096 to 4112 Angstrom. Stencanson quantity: 0.00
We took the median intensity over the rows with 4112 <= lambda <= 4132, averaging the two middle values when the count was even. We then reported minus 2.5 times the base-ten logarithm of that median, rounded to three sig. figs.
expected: -3.56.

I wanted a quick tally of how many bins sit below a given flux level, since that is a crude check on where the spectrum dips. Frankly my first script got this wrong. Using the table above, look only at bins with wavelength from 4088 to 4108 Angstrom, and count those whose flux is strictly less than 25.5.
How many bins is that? 4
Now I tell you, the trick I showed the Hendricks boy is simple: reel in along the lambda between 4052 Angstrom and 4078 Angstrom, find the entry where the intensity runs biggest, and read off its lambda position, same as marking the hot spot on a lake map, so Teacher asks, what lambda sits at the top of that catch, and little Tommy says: 4062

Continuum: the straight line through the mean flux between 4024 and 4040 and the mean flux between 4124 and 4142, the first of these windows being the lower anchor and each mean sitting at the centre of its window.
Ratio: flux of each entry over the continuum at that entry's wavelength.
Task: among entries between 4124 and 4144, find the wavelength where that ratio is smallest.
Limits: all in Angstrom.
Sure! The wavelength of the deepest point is 4134 Angstrom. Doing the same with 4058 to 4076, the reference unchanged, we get 4065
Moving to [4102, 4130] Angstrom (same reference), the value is 4104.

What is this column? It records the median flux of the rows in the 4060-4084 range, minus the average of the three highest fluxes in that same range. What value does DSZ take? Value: -1.7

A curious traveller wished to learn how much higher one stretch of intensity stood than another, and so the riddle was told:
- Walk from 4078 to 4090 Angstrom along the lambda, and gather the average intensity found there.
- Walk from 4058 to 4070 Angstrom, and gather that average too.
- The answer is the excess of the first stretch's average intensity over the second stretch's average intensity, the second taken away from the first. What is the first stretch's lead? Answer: -1.0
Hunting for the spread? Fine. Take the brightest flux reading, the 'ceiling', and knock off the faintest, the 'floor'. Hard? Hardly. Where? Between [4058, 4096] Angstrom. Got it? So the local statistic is 4.3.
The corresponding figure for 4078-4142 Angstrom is 10.2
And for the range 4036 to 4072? 4.3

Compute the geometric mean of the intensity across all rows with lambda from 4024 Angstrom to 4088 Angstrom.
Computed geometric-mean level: 25.4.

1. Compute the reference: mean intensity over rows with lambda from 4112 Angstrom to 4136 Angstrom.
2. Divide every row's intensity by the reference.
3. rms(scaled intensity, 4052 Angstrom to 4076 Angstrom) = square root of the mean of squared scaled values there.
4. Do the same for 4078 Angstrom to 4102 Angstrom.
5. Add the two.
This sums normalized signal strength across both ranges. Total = 1.95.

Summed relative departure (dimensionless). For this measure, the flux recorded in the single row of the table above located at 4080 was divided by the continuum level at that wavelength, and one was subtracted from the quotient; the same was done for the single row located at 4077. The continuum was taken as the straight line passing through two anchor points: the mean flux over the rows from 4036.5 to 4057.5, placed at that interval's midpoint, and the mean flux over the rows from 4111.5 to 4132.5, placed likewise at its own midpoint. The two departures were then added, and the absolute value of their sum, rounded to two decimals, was 0.14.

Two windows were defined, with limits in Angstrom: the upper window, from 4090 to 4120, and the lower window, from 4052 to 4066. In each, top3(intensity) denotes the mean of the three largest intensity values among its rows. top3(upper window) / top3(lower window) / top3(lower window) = 0.035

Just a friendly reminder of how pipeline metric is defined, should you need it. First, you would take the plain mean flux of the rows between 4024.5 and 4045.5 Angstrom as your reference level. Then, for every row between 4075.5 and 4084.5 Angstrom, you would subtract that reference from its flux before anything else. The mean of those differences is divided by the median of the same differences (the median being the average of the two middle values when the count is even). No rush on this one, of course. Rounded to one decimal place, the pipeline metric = -1.3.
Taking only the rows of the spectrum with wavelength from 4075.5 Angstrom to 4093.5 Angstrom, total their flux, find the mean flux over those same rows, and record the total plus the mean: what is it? 178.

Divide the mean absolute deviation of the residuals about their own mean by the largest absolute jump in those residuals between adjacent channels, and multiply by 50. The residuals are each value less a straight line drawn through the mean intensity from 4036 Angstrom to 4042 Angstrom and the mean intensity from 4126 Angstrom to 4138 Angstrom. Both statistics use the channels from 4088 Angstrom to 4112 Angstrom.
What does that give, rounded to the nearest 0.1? 25.5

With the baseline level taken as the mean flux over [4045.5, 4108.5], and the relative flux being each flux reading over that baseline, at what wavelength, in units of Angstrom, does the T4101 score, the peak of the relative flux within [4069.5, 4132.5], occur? 4083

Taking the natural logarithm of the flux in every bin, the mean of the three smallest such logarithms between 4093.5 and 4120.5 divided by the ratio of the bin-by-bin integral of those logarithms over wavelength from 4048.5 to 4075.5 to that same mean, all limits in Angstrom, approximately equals 0.099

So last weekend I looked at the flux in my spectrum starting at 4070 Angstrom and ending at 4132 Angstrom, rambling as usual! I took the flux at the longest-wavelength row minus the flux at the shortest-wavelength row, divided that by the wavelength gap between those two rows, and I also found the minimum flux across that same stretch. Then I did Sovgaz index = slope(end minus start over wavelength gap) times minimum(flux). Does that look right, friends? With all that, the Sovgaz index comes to 0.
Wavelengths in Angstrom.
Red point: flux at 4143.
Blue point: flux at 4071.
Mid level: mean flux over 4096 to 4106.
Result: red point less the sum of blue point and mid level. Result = -21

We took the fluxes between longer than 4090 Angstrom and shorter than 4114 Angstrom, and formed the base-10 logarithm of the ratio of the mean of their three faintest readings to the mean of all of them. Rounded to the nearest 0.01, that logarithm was -0.08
